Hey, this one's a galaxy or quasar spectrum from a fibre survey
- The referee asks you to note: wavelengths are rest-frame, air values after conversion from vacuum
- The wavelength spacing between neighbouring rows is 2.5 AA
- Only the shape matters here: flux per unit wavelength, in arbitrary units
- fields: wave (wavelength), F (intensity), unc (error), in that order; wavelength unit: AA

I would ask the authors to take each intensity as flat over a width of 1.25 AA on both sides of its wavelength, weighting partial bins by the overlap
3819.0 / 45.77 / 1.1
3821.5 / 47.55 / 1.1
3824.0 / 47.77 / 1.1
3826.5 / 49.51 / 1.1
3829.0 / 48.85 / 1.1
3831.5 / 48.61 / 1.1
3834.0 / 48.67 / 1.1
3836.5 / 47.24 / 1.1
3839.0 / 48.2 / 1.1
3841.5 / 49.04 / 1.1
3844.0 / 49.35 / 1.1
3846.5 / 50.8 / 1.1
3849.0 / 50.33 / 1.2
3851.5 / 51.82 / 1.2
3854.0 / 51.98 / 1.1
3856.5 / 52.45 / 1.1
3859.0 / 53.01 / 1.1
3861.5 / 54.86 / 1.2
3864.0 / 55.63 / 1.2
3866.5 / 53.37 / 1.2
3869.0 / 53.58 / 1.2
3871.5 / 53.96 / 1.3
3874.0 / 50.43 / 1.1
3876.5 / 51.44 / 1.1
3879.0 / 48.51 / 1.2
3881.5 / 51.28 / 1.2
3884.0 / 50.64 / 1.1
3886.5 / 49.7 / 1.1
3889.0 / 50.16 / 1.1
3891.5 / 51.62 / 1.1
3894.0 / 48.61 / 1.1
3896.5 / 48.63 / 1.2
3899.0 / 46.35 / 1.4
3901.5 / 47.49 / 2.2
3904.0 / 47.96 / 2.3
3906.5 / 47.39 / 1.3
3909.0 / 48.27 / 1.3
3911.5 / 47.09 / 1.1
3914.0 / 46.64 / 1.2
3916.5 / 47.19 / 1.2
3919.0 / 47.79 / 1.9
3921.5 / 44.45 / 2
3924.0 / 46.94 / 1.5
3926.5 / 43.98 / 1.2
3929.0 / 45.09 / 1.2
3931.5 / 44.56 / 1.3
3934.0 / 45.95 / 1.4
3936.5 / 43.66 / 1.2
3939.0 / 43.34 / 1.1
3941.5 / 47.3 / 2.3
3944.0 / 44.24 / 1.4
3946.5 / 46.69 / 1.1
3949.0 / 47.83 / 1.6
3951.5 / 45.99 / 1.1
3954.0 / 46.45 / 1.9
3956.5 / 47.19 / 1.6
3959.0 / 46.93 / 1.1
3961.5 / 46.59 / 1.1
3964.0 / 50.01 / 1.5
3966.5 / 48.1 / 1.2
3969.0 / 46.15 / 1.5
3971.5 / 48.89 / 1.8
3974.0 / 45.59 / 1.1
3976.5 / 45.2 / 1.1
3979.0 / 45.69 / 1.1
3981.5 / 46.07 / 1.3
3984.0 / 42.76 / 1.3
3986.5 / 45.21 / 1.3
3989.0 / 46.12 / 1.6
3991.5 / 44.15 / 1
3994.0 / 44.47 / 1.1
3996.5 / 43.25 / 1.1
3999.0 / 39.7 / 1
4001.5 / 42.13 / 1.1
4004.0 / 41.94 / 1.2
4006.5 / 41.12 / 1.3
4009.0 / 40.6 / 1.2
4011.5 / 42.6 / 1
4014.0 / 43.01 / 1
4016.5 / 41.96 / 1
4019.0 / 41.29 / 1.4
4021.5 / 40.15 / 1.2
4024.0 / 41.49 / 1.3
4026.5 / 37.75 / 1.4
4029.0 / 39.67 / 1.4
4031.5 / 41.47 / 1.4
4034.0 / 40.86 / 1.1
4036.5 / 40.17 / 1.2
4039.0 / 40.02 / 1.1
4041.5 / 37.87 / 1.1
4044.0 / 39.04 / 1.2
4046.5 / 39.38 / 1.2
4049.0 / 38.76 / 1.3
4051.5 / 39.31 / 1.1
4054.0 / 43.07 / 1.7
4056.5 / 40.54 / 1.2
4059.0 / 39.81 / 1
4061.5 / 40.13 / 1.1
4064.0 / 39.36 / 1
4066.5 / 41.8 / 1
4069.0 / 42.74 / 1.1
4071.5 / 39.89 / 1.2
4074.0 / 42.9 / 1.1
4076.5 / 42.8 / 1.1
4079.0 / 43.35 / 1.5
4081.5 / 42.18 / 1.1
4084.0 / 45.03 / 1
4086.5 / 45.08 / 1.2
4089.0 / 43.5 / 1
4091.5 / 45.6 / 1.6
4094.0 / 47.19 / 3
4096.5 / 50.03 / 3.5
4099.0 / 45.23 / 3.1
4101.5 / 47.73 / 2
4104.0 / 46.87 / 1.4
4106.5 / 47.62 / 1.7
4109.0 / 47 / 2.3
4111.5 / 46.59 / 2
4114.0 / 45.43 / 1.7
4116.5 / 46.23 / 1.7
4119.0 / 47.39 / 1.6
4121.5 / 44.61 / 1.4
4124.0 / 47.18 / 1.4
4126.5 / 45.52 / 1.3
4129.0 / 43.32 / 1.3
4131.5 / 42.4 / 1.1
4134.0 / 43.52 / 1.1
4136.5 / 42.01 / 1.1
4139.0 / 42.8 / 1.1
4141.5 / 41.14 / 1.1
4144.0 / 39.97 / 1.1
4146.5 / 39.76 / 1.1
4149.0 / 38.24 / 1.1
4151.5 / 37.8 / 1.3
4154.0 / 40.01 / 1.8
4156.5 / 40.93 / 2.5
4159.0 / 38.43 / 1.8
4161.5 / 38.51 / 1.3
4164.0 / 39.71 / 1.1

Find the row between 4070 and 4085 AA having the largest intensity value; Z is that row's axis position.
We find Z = 4084.0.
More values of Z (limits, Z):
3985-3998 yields 3989.0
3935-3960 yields 3949.0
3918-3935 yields 3919.0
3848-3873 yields 3864.0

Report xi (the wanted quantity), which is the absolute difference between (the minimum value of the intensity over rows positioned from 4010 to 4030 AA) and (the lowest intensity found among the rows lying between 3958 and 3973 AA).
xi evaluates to 8.4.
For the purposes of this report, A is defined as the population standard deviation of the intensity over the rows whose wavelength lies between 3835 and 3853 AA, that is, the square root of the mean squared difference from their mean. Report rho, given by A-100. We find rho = -98.5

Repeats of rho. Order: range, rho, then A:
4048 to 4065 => -98.7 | 1.3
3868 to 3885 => -98.3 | 1.7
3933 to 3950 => -98.3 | 1.7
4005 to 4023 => -99.0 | 1.0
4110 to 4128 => -99.1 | 0.9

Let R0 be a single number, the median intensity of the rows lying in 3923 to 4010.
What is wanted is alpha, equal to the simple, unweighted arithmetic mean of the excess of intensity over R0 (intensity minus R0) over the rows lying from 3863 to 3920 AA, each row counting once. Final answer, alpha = 4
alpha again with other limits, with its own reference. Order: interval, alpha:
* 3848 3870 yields 7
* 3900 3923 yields 2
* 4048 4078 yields -5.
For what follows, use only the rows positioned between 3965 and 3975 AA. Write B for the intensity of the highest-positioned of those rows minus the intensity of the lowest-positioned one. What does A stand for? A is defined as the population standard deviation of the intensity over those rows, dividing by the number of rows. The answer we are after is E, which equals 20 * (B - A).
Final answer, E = -77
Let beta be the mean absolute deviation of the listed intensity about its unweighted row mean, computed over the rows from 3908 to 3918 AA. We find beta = 0.49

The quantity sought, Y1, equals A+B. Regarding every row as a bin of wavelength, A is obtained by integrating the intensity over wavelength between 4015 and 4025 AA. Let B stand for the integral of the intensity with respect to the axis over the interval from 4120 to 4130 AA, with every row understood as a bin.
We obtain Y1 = 865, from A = 413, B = 453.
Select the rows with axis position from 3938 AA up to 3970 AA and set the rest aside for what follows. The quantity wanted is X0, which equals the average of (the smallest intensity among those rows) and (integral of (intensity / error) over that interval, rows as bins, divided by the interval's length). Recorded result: 39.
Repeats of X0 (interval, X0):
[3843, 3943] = 41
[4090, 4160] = 33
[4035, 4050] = 36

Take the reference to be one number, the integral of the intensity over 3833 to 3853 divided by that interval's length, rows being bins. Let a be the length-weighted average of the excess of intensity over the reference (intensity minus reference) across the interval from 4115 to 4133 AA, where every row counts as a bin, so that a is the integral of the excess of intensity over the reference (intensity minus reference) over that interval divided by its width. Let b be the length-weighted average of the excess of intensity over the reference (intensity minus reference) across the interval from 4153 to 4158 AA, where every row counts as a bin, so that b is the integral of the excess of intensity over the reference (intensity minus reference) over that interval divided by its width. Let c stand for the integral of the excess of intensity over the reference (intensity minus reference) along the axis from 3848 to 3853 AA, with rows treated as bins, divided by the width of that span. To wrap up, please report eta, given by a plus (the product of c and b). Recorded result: -20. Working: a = -4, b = -9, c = 1.7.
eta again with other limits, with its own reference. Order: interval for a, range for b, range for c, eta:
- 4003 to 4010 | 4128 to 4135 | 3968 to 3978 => 11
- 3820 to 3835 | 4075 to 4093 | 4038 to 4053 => 56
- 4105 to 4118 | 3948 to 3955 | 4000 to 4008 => 19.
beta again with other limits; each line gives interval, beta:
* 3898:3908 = 0.47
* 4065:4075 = 0.99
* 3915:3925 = 1.07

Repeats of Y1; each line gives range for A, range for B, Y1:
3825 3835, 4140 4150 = 888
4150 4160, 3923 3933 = 844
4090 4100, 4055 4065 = 870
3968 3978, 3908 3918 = 937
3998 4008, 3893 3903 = 890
